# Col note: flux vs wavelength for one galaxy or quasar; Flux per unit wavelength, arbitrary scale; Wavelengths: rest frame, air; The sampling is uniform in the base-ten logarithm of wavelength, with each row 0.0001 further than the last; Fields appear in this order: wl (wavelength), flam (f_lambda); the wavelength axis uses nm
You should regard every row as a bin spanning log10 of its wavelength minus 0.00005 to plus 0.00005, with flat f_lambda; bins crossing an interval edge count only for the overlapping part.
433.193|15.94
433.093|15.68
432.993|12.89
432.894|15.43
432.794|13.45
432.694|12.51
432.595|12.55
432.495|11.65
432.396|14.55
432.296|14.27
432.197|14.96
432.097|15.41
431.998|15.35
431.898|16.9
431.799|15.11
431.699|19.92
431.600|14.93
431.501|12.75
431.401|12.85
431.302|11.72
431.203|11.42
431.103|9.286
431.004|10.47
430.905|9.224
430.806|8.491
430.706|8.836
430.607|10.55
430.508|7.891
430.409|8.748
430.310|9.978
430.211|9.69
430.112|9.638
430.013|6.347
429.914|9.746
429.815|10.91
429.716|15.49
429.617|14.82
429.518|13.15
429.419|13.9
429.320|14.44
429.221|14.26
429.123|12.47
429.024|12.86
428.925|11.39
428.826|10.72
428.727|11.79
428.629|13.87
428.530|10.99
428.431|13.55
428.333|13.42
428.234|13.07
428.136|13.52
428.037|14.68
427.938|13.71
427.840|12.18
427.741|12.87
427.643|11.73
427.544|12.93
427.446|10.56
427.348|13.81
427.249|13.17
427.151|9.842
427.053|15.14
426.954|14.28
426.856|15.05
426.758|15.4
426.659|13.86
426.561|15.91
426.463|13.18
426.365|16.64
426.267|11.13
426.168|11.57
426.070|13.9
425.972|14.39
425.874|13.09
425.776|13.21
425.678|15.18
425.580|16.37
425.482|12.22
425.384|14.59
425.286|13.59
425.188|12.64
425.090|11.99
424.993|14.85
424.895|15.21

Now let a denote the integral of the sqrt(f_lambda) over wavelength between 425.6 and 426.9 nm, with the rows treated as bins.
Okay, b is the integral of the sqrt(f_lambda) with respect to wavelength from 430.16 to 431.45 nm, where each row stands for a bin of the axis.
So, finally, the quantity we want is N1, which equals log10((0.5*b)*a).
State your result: 0.99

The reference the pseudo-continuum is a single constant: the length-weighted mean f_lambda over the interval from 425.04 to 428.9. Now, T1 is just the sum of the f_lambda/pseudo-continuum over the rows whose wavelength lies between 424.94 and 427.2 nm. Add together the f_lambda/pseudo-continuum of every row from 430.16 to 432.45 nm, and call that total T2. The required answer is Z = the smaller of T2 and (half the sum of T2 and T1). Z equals 21.3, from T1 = 23.9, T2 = 21.3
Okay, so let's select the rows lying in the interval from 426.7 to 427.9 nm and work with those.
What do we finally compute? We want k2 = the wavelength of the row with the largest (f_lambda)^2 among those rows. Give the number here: 426.758 nm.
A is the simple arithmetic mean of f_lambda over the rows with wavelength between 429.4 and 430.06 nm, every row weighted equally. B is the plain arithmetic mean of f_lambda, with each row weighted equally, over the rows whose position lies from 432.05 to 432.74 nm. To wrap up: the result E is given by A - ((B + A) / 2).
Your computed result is -0.8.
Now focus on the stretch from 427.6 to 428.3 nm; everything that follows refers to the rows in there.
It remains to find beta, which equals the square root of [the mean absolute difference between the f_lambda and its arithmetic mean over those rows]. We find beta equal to 0.86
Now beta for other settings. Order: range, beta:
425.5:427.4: 1.16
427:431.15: 1.38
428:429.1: 1.04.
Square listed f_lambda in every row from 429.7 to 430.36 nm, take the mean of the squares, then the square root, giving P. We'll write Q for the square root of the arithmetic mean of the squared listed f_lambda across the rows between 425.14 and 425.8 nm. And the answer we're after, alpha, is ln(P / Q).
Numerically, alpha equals -0.28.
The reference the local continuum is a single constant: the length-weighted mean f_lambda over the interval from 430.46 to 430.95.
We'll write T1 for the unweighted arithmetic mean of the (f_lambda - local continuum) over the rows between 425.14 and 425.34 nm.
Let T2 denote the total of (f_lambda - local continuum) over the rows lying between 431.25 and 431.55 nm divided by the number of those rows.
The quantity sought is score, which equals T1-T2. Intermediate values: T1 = 4.1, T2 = 3.4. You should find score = 0.7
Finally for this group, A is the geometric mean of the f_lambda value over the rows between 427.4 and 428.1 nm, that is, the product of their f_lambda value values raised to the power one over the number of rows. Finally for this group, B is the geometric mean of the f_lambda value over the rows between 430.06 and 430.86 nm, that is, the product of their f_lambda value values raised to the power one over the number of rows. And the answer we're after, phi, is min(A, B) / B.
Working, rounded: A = 12.6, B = 9.2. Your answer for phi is 1.00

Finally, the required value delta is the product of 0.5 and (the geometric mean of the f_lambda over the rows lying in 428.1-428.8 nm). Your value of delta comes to 6.4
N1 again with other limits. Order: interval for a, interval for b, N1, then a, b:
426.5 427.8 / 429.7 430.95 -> 0.96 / 4.75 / 3.8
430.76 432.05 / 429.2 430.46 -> 0.99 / 4.61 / 4.3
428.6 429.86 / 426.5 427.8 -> 1.03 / 4.55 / 4.8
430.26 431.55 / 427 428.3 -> 0.98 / 4.10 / 4.7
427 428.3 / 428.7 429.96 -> 1.02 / 4.66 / 4.5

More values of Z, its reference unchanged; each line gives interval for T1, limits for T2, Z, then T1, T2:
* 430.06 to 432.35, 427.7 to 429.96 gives 21.6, 20.9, 22.4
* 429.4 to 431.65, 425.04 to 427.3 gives 21.3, 18.8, 23.8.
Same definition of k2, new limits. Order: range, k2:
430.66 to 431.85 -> 431.699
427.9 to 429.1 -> 428.037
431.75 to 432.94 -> 431.898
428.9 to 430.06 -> 429.716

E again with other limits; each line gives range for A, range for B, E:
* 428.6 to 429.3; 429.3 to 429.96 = -0.4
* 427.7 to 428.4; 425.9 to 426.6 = -0.2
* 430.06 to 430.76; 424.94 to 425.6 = -2.2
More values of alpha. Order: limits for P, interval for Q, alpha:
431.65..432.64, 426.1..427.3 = 0.09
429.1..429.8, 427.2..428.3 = 0.08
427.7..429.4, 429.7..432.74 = 0.05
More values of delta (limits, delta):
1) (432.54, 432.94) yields 6.7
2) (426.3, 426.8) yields 7.5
